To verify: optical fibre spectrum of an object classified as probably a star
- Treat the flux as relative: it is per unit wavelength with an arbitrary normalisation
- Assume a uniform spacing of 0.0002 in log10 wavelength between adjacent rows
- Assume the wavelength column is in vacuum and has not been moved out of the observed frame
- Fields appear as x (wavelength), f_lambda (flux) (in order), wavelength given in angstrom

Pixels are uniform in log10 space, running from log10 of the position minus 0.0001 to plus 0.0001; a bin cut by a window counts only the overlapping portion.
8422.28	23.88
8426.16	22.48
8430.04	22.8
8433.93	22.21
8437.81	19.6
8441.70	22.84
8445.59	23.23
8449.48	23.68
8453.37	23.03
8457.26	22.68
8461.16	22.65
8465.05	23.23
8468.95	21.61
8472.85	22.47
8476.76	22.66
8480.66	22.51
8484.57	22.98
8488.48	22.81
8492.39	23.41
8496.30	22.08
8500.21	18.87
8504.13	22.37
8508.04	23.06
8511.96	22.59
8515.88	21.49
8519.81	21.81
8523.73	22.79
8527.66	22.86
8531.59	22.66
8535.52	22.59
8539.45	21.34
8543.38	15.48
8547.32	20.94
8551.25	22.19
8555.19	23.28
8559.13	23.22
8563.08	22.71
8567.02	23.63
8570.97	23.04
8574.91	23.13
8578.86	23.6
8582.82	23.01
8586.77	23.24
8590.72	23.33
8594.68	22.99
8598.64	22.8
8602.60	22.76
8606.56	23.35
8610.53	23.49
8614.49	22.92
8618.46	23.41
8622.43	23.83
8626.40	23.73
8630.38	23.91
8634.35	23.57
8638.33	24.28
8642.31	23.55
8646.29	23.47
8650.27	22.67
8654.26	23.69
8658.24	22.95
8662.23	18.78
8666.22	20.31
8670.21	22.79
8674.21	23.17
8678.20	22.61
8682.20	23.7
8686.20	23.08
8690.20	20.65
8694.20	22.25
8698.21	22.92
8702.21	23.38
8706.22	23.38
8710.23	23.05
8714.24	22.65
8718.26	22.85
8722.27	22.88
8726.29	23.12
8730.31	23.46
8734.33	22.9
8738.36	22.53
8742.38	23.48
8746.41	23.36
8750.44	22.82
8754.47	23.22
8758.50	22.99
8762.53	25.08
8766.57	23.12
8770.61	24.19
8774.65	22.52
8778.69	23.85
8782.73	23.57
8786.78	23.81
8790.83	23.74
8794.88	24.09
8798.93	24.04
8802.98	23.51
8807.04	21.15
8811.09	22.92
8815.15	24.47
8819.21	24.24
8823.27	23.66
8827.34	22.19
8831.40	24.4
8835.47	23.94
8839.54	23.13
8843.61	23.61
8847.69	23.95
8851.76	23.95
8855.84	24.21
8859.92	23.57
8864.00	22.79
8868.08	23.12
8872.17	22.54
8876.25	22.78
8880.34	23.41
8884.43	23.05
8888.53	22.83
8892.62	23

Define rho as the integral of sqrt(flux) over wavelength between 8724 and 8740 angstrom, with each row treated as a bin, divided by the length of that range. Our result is 4.79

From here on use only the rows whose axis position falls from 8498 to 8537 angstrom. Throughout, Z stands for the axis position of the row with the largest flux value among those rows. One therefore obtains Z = 8508.04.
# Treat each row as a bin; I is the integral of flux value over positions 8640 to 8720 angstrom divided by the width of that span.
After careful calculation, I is 22.6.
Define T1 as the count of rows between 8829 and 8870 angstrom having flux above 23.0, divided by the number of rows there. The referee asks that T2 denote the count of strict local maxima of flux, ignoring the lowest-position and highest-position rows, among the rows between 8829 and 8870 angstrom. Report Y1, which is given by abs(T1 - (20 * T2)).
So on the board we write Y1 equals 19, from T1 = 0.9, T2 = 1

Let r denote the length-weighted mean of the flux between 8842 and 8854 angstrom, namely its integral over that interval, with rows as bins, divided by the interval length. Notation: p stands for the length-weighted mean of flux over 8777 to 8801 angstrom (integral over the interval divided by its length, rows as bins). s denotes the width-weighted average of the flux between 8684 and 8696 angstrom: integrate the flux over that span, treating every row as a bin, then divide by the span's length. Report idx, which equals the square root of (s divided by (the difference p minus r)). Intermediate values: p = 23.8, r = 23.8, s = 22.0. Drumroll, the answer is 62.2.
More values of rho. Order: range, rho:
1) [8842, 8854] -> 4.88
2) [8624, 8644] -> 4.88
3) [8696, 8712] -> 4.81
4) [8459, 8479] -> 4.75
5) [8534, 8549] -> 4.46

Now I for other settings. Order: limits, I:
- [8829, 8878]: 23.5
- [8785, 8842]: 23.5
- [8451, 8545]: 22.1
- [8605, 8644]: 23.6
